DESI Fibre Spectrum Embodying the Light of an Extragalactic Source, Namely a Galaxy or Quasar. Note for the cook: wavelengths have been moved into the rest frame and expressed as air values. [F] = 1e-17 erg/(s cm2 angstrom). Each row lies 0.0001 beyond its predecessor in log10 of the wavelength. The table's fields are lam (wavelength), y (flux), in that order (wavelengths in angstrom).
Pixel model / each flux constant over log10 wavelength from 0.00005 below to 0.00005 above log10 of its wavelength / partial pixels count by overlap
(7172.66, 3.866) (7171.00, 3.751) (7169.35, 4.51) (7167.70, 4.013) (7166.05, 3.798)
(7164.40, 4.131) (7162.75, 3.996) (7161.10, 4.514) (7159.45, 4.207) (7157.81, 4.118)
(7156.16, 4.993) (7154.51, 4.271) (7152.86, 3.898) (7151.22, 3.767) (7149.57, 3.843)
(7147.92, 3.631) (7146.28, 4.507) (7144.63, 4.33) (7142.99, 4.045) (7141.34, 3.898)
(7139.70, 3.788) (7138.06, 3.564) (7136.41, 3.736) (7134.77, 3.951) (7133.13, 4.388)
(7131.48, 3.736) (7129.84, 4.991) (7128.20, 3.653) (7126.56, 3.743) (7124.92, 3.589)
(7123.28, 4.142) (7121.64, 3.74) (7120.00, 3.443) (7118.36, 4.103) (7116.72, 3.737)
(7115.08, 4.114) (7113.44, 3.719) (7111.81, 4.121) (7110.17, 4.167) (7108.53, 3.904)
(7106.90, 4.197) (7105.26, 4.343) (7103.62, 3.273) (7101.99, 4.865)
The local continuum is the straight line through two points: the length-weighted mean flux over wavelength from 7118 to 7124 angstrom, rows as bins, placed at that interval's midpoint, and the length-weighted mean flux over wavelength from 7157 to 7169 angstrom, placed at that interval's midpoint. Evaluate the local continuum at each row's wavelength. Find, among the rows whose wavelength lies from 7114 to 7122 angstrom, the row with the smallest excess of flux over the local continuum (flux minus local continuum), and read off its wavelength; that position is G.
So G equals 7120.00 angstrom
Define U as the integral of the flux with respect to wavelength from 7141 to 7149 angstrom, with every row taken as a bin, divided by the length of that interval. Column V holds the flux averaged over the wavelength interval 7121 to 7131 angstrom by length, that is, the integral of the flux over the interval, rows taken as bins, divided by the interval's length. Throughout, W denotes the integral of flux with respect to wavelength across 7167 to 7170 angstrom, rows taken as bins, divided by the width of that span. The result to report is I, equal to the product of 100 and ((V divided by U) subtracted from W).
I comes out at 328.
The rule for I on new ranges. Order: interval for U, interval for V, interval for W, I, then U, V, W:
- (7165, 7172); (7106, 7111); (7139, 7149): 301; 4.01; 4.09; 4.03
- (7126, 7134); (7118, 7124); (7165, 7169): 306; 4.11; 3.83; 3.99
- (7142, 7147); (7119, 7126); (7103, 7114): 310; 4.27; 3.74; 3.98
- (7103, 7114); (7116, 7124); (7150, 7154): 291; 3.98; 3.83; 3.87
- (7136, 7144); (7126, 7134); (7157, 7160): 309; 3.82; 4.11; 4.17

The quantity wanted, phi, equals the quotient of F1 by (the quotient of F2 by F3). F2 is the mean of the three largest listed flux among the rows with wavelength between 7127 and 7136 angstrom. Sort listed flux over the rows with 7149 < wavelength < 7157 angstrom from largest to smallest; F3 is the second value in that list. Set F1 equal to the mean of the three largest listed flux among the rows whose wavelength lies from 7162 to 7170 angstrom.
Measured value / 4.1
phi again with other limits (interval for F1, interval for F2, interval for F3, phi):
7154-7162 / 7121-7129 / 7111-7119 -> 4.9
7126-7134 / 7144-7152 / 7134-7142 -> 4.0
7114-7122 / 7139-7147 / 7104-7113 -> 3.9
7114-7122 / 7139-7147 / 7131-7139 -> 3.7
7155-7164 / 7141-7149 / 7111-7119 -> 4.4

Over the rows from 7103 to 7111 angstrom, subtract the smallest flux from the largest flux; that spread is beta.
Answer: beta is 1.1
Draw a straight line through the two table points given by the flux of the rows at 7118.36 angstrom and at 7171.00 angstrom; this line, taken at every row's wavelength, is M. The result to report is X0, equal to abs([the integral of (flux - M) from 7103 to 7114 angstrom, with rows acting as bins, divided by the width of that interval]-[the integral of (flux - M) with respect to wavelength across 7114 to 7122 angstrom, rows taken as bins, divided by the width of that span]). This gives 0.09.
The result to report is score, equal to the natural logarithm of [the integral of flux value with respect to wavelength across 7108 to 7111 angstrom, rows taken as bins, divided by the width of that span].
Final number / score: 1.40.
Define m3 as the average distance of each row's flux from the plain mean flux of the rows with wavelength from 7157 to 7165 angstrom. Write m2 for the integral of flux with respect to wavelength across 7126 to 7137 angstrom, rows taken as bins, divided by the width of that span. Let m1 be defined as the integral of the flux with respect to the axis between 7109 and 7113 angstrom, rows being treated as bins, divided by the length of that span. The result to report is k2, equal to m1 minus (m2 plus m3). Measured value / -0.09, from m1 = 4.09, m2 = 4.04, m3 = 0.13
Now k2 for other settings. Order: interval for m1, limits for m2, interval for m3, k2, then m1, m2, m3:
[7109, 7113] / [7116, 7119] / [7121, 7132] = -0.19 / 4.09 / 3.91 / 0.36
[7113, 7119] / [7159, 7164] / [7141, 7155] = -0.54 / 3.92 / 4.23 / 0.24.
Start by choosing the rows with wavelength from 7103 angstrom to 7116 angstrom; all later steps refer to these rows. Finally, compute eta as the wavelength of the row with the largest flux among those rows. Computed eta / 7105.26 angstrom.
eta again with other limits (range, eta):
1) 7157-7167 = 7161.10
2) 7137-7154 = 7146.28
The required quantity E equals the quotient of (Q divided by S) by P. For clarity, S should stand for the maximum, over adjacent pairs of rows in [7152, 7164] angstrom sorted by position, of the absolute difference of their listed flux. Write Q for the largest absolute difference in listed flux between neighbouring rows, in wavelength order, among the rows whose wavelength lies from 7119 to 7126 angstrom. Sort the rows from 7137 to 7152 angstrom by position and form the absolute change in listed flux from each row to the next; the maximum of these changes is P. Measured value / 0.7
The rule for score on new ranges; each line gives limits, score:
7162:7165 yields 1.40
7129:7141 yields 1.39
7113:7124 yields 1.35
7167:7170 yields 1.45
